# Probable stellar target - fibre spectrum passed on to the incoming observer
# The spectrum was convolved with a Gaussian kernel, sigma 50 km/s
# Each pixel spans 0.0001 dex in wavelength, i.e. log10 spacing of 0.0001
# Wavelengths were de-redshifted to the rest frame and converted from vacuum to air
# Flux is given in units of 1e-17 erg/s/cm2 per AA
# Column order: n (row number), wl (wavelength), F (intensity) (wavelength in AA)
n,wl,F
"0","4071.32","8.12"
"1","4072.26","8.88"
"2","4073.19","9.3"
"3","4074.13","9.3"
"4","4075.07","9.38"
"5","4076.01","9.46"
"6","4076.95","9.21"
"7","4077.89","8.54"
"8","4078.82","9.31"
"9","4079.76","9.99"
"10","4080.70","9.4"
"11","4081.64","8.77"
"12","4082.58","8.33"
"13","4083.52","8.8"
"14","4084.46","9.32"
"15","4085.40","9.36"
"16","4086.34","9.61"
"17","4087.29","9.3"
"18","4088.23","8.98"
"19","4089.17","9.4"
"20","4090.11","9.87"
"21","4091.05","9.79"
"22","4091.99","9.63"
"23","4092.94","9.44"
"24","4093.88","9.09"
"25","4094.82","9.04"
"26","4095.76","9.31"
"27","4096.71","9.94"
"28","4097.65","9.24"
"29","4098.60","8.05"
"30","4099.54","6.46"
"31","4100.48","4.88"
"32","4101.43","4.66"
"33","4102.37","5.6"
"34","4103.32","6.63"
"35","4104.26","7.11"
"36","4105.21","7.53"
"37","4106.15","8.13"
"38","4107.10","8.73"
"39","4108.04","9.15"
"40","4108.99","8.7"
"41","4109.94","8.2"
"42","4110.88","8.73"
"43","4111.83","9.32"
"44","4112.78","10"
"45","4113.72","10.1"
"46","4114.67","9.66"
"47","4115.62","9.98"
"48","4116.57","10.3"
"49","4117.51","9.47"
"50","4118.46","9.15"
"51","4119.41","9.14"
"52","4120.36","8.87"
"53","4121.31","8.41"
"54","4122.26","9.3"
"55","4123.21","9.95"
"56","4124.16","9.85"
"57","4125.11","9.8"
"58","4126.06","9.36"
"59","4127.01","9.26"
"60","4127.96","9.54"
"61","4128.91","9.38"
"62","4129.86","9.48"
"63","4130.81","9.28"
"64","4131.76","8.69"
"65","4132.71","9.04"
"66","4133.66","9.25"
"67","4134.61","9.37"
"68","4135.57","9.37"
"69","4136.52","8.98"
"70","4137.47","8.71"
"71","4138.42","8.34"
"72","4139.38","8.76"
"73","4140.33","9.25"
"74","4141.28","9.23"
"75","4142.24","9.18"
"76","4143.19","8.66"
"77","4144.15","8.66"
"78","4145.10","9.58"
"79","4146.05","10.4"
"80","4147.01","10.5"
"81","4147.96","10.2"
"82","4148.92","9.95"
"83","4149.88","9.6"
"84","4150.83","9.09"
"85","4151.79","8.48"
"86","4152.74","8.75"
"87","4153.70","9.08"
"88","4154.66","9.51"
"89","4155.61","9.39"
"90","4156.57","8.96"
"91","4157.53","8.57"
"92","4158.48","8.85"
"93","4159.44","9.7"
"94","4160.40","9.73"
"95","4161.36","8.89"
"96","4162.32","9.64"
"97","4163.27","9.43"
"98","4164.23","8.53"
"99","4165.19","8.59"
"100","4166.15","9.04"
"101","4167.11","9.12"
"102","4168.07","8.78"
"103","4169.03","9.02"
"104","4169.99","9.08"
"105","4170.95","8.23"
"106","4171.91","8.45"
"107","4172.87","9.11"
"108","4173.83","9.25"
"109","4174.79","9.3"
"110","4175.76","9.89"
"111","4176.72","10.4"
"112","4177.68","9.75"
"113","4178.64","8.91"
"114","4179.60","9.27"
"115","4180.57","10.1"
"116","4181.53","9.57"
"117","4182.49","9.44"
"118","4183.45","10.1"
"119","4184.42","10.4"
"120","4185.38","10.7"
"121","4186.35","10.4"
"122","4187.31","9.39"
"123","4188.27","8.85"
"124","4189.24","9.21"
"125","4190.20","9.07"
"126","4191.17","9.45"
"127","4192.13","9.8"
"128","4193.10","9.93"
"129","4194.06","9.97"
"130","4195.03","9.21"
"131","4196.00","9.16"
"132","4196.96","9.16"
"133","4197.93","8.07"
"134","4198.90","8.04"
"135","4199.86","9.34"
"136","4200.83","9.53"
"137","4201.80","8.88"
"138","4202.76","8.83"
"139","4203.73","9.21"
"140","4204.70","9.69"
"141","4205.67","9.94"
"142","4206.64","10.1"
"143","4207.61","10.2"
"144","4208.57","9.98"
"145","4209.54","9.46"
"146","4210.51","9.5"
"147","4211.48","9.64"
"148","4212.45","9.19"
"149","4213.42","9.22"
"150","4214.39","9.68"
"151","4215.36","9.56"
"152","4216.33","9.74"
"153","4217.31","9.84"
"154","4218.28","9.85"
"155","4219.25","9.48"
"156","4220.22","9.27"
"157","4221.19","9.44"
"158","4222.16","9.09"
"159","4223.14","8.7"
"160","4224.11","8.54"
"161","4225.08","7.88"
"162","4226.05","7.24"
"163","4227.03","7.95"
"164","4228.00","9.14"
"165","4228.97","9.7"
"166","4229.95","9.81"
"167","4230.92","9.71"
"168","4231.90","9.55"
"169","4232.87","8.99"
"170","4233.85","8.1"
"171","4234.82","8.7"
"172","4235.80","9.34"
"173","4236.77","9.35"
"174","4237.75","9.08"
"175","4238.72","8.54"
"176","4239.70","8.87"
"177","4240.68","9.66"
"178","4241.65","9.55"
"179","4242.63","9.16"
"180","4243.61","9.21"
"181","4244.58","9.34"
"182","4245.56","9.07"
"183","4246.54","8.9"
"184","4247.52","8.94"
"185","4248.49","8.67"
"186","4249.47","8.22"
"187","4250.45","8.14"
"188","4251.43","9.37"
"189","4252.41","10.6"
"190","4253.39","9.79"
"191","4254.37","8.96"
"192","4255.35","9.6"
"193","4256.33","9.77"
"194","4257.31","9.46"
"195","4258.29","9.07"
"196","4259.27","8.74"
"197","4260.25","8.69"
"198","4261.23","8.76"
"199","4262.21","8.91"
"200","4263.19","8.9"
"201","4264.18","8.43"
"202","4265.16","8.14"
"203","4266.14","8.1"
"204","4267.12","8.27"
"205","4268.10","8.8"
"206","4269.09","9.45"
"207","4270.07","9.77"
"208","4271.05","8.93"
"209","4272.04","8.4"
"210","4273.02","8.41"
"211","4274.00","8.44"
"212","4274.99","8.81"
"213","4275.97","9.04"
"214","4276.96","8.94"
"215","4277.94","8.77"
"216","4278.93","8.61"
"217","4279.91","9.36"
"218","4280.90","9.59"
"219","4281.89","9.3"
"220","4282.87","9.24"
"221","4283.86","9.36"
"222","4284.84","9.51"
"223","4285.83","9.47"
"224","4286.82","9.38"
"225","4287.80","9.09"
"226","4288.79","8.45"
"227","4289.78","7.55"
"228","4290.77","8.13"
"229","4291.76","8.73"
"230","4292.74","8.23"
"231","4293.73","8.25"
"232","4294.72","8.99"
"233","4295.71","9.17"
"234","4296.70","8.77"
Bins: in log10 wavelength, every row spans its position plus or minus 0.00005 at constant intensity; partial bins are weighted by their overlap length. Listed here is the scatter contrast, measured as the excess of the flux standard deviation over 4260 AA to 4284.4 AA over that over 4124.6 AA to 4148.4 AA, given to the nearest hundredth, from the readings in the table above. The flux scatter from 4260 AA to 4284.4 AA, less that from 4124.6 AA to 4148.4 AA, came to -0.08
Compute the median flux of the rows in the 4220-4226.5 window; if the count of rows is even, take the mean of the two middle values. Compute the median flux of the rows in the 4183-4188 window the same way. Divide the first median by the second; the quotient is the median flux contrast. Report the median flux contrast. 0.837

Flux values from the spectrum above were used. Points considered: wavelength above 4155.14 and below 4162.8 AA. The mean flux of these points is 9.22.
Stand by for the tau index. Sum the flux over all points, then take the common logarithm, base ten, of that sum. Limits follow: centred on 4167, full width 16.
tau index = 2.19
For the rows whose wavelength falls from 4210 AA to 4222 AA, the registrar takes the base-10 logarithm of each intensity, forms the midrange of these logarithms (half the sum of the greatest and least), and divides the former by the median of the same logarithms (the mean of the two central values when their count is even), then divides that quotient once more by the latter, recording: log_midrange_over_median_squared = 1.02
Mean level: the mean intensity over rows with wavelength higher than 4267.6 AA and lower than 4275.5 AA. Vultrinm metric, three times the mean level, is 26.6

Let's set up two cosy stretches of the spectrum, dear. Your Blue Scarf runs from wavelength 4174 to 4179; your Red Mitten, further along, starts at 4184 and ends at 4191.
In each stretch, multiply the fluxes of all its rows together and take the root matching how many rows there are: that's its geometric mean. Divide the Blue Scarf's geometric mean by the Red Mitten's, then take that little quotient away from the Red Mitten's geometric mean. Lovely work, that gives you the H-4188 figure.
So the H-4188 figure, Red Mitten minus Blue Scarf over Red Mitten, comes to 8.70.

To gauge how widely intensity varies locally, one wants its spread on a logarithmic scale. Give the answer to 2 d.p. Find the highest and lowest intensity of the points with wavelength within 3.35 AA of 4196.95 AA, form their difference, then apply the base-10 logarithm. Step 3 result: 0.29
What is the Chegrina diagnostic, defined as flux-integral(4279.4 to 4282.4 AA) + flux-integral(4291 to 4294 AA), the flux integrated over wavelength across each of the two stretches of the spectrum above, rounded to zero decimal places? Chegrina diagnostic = 53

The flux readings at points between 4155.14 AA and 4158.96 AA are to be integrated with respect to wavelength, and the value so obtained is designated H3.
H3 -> 34.2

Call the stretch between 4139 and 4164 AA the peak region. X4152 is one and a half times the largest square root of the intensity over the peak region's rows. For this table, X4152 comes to 4.86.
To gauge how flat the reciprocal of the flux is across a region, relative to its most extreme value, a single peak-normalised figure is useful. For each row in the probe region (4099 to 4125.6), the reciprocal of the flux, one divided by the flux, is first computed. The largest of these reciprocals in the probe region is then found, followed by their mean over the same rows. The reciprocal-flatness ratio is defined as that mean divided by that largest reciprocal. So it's 0.57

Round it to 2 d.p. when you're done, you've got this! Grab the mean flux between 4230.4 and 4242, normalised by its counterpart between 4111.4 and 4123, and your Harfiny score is 0.96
